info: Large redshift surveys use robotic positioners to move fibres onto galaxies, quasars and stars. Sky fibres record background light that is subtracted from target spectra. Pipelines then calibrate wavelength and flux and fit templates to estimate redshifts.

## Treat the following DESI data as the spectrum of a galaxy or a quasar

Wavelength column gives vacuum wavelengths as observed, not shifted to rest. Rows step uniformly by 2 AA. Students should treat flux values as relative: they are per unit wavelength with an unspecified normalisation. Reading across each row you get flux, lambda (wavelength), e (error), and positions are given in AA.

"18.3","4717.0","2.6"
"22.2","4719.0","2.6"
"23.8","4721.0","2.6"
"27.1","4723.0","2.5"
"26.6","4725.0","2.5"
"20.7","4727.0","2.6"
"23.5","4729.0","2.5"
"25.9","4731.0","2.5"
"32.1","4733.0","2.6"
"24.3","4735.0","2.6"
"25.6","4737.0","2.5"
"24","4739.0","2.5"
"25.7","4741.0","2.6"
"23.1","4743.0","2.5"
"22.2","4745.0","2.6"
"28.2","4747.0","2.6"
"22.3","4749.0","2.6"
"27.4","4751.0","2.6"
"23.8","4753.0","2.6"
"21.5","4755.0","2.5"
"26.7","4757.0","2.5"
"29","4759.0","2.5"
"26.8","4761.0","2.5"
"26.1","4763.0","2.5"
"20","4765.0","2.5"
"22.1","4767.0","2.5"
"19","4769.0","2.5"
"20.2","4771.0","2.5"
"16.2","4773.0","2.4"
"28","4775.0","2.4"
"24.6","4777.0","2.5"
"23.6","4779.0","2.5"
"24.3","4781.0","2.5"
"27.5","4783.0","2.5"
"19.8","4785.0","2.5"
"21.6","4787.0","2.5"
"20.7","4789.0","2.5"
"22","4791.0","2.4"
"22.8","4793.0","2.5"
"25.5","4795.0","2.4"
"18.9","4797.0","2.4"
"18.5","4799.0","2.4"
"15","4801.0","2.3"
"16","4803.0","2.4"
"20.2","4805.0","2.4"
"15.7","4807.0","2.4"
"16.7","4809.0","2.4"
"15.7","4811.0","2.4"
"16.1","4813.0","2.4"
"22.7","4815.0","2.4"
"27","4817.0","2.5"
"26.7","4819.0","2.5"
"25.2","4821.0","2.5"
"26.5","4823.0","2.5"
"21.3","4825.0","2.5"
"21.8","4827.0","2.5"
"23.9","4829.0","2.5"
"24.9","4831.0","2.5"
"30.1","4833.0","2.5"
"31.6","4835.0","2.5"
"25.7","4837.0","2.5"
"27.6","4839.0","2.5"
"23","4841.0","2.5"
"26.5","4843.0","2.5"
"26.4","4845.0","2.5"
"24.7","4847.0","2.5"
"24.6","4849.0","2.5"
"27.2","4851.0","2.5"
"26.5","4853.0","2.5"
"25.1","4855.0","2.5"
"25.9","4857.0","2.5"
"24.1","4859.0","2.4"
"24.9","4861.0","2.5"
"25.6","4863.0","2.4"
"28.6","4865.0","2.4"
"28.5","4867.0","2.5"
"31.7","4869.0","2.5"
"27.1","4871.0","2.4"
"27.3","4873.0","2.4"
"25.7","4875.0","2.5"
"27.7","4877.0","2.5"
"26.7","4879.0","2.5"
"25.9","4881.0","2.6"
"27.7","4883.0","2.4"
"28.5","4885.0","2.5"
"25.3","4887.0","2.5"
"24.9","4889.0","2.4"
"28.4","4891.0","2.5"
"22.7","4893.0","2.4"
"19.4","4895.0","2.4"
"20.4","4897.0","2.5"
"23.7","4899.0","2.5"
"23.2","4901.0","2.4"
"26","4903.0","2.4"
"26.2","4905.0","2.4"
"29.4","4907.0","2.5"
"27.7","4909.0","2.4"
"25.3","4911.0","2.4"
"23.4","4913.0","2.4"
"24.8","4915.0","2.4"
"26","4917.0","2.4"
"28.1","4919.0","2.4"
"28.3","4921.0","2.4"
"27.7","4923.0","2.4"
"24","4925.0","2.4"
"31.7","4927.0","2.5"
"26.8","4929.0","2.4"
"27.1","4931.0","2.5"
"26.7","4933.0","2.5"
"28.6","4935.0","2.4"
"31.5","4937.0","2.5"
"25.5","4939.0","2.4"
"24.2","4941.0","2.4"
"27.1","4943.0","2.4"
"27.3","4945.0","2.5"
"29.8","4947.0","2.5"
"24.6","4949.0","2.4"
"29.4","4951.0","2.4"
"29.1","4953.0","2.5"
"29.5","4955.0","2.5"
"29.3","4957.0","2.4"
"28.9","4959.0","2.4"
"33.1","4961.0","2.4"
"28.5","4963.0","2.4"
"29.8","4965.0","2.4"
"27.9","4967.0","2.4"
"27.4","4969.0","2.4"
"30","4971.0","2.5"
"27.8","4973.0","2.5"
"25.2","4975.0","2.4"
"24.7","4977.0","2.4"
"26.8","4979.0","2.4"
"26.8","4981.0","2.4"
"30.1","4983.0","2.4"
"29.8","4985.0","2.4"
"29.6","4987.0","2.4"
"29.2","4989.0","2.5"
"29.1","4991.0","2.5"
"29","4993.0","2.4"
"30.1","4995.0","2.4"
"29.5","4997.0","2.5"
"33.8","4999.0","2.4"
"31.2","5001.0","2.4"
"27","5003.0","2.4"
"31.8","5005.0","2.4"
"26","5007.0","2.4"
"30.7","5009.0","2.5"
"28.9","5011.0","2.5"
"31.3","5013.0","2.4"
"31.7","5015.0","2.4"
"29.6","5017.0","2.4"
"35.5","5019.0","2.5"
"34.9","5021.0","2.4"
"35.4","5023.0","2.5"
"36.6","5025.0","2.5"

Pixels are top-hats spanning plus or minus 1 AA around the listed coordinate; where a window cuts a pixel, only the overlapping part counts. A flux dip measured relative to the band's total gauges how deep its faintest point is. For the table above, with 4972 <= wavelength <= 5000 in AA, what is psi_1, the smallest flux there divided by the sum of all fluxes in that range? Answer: 0.062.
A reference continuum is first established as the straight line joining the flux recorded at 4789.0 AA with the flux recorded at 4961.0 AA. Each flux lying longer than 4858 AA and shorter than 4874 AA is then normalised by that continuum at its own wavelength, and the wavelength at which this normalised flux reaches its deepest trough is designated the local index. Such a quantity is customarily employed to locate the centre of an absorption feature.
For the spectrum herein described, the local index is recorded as 4859.0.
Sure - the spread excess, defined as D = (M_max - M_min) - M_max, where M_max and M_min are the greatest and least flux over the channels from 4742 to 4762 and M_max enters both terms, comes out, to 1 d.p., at -21.5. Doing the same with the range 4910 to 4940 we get -23.4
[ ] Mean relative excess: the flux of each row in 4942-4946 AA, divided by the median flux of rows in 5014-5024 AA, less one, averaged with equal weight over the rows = -0.22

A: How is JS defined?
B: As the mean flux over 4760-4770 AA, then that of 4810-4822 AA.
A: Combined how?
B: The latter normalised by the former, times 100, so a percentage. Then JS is 98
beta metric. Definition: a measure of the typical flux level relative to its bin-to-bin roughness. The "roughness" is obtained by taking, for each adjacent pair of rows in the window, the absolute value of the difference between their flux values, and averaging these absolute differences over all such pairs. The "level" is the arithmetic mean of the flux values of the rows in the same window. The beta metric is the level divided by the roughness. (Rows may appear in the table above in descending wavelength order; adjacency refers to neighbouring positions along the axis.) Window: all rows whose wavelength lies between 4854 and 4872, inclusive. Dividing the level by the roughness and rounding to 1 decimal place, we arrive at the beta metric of 14.3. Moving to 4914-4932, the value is 10.5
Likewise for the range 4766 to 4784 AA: 6.4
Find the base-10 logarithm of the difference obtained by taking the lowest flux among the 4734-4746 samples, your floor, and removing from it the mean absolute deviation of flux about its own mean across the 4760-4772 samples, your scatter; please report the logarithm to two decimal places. 1.29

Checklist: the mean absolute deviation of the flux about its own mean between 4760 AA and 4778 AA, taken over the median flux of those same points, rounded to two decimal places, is 0.15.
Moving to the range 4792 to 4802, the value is 0.17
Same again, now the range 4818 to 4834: 0.08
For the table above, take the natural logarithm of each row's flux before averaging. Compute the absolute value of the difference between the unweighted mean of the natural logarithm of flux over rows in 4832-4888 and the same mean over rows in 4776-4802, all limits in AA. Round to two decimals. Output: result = 0.21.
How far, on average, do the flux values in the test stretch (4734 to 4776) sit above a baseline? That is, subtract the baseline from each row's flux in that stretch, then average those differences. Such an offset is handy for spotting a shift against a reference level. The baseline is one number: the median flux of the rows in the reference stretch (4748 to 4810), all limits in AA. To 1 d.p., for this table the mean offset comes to 1.9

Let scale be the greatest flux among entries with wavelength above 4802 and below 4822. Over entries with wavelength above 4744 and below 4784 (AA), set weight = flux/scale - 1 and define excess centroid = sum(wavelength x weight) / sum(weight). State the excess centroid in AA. 4765.6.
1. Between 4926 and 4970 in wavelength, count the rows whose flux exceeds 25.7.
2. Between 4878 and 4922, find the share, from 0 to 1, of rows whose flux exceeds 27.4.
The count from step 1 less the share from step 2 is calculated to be 18.7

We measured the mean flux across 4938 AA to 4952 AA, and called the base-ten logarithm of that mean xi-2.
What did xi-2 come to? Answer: 1.43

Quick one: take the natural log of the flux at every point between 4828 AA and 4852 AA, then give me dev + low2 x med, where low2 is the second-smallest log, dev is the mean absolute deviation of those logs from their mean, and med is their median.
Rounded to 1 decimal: 10.4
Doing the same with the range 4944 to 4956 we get 11.2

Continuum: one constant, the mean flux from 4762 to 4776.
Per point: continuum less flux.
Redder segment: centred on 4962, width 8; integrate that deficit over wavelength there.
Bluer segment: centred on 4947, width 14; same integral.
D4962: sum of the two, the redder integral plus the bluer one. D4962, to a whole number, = -147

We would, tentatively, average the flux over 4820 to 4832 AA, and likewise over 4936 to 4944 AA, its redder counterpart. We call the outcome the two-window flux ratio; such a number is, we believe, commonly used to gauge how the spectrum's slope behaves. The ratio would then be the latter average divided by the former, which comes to 1.1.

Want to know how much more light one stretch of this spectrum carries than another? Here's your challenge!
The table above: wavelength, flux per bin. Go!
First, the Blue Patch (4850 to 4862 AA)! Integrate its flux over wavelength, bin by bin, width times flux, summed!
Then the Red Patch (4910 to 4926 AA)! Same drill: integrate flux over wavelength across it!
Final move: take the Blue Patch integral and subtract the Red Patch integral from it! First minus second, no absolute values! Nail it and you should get -108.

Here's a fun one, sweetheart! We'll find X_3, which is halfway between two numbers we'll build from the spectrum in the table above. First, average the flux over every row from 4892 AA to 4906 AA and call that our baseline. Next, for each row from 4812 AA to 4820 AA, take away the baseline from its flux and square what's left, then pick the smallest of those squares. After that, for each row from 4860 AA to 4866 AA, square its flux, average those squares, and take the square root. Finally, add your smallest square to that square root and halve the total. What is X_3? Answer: 13.3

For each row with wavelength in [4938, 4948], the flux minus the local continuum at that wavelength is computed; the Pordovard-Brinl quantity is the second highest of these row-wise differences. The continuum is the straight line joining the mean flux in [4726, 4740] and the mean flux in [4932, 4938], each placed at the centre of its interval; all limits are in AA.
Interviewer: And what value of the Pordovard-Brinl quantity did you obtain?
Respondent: -1.8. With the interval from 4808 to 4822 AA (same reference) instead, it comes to -0.1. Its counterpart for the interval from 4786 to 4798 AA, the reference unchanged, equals -3.5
